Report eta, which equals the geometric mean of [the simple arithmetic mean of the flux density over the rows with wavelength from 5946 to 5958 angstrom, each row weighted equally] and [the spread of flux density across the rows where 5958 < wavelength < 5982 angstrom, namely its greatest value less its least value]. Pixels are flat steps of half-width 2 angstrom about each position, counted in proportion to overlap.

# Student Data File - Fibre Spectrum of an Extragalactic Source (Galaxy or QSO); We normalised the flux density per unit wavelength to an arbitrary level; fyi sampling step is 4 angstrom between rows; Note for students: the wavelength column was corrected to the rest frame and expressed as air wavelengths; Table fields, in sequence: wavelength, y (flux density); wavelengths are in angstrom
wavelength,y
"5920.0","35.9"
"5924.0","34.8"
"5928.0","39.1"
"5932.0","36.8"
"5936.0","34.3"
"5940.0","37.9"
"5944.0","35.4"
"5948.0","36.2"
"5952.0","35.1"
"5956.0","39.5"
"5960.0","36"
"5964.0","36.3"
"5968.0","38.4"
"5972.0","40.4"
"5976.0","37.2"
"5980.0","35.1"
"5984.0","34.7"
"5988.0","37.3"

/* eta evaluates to 14.0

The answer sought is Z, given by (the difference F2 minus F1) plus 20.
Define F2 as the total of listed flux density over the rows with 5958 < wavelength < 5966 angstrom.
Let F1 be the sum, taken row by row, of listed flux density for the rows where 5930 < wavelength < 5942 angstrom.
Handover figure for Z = -17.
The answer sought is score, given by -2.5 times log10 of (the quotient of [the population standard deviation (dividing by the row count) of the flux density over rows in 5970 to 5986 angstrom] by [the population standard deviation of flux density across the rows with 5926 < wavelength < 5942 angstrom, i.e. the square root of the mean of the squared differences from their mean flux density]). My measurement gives -0.26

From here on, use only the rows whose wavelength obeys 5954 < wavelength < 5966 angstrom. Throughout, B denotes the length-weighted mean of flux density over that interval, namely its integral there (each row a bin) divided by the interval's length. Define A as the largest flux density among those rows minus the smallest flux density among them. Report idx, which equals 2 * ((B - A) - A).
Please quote 61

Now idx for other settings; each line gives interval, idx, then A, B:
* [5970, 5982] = 54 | 5.3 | 37.6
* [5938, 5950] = 63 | 2.5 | 36.5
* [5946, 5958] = 56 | 4.4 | 36.9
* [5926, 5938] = 54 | 4.8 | 36.7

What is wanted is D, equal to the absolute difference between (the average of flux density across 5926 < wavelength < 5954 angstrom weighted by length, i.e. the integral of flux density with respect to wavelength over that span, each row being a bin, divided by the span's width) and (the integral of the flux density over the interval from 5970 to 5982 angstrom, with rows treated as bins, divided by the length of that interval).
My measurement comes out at 1.2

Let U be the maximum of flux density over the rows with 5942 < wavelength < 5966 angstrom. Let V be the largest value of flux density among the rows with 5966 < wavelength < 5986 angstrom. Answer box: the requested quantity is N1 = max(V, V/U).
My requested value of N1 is 40.4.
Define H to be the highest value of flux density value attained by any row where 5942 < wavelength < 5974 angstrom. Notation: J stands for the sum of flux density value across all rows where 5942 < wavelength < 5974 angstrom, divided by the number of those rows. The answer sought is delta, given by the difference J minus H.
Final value -3.2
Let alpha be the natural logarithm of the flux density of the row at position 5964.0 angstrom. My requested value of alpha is 3.59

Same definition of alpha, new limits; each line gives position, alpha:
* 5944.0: 3.57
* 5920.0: 3.58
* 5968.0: 3.65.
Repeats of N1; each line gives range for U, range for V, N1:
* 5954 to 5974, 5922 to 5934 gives 39.1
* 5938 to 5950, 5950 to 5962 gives 39.5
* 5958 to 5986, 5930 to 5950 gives 37.9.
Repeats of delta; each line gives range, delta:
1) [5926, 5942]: -2.1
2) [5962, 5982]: -2.9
